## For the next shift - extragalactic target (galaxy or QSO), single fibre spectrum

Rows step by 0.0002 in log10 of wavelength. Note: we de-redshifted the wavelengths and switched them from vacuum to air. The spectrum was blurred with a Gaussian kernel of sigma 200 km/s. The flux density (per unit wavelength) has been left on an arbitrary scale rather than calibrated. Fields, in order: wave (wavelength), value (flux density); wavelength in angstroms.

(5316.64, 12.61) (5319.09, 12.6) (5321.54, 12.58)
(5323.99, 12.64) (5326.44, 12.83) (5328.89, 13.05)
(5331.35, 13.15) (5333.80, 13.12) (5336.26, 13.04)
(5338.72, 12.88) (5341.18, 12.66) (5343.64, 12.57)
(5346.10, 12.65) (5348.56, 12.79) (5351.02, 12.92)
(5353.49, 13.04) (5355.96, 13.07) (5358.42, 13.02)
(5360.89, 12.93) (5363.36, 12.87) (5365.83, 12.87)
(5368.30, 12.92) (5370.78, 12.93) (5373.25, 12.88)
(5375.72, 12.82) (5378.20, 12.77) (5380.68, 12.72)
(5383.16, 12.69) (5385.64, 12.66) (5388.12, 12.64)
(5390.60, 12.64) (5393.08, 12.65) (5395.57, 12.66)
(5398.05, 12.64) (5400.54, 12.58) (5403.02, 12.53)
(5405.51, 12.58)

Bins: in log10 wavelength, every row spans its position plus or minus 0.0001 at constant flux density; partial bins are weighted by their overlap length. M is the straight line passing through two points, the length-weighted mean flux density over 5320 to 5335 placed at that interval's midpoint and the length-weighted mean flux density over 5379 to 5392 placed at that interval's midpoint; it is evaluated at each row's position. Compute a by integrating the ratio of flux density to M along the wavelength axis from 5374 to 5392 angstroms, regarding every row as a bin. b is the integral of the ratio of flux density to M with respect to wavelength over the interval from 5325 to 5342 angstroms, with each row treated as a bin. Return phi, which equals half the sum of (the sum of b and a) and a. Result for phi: 26.6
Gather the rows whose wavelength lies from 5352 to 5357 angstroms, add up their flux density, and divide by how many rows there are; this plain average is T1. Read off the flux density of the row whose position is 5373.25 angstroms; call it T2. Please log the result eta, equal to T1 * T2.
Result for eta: 168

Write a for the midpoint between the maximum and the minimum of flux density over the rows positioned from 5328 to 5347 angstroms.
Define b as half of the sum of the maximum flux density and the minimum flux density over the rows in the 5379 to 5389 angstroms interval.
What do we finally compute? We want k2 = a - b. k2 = 0.18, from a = 12.9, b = 12.7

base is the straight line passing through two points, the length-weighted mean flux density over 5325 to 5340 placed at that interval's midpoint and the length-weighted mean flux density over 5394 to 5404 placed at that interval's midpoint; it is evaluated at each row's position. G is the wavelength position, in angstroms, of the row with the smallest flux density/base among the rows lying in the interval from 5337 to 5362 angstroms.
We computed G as 5343.64 angstroms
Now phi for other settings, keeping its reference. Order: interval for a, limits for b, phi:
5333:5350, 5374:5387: 23.5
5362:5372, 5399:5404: 12.6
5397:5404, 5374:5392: 16.0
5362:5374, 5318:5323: 14.6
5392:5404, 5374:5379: 14.5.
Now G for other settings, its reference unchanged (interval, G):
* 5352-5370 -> 5363.36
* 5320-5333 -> 5321.54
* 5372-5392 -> 5388.12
